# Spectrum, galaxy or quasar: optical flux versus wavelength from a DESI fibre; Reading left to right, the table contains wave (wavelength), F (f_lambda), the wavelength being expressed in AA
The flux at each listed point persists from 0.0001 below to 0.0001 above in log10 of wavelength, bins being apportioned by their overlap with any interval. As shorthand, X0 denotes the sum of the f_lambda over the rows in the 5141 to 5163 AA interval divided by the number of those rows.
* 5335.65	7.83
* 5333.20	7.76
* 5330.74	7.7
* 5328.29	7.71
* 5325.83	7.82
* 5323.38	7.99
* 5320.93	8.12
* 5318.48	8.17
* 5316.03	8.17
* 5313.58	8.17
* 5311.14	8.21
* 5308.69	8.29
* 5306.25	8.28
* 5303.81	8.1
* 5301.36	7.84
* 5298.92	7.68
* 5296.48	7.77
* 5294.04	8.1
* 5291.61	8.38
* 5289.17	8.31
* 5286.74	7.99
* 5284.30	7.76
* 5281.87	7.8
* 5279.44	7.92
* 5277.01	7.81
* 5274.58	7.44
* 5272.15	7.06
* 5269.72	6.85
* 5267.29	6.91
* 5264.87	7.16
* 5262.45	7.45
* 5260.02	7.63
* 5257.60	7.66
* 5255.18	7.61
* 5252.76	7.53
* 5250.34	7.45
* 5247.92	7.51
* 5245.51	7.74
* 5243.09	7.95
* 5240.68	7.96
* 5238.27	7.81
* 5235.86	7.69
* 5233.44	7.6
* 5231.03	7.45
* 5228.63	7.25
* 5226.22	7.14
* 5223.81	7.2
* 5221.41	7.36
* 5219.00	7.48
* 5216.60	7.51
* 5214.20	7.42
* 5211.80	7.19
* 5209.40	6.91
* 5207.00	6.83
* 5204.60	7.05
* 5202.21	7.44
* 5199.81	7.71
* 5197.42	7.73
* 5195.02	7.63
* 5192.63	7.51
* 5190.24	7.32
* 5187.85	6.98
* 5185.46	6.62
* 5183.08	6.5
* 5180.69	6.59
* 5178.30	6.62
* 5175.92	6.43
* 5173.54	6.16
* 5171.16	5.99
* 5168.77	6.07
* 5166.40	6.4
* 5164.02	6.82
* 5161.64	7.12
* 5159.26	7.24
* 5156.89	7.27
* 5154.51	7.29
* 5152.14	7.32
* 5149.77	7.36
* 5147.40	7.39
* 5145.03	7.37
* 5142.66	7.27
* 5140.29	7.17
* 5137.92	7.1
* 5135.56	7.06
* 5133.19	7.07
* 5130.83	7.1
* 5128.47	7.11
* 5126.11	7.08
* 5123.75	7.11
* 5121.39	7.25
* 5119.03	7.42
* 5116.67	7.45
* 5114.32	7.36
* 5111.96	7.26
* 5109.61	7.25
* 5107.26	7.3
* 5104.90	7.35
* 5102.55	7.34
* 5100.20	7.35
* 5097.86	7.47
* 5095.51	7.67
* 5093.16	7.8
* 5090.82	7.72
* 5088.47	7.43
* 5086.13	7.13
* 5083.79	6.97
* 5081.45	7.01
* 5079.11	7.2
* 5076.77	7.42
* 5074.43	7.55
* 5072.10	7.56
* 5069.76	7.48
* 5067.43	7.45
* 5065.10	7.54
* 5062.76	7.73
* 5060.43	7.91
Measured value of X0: 7.3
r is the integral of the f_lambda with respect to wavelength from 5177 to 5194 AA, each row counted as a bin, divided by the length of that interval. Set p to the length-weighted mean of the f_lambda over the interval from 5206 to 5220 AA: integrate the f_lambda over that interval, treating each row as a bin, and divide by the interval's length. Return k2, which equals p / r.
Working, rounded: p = 7.23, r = 6.88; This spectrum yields 1.050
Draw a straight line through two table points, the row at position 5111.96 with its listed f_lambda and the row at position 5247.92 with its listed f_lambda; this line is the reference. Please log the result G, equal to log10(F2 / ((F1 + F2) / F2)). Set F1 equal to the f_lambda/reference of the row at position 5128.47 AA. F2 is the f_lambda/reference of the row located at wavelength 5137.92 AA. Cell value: -0.314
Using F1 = 0.98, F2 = 0.97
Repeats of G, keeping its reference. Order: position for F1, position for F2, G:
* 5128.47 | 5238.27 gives -0.269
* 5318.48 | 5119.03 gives -0.303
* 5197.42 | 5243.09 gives -0.272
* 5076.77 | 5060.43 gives -0.244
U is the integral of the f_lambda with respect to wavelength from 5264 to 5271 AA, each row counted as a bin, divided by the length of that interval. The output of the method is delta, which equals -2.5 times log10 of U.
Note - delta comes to -2.107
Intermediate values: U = 6.96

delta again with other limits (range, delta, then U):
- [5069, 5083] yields -2.166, 7.35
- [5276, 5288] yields -2.239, 7.86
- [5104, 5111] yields -2.157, 7.29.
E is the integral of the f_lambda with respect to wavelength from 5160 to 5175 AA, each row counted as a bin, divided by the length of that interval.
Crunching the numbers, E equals 6.45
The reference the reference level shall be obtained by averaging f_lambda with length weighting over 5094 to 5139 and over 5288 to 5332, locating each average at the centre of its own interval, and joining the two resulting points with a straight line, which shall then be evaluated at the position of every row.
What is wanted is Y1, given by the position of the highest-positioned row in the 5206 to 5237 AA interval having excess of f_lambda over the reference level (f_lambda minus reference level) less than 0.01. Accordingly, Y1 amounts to 5235.86 AA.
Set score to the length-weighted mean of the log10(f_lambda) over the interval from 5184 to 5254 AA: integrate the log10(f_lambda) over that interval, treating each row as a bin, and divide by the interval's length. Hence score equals 0.869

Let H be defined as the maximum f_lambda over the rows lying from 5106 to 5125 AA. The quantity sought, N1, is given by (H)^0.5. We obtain 2.73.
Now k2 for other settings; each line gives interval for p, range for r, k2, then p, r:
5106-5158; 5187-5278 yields 0.976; 7.24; 7.42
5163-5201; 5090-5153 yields 0.933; 6.82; 7.31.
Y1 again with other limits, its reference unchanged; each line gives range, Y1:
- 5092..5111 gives 5109.61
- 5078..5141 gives 5140.29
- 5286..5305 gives 5301.36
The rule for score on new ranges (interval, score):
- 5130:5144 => 0.853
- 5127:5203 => 0.845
